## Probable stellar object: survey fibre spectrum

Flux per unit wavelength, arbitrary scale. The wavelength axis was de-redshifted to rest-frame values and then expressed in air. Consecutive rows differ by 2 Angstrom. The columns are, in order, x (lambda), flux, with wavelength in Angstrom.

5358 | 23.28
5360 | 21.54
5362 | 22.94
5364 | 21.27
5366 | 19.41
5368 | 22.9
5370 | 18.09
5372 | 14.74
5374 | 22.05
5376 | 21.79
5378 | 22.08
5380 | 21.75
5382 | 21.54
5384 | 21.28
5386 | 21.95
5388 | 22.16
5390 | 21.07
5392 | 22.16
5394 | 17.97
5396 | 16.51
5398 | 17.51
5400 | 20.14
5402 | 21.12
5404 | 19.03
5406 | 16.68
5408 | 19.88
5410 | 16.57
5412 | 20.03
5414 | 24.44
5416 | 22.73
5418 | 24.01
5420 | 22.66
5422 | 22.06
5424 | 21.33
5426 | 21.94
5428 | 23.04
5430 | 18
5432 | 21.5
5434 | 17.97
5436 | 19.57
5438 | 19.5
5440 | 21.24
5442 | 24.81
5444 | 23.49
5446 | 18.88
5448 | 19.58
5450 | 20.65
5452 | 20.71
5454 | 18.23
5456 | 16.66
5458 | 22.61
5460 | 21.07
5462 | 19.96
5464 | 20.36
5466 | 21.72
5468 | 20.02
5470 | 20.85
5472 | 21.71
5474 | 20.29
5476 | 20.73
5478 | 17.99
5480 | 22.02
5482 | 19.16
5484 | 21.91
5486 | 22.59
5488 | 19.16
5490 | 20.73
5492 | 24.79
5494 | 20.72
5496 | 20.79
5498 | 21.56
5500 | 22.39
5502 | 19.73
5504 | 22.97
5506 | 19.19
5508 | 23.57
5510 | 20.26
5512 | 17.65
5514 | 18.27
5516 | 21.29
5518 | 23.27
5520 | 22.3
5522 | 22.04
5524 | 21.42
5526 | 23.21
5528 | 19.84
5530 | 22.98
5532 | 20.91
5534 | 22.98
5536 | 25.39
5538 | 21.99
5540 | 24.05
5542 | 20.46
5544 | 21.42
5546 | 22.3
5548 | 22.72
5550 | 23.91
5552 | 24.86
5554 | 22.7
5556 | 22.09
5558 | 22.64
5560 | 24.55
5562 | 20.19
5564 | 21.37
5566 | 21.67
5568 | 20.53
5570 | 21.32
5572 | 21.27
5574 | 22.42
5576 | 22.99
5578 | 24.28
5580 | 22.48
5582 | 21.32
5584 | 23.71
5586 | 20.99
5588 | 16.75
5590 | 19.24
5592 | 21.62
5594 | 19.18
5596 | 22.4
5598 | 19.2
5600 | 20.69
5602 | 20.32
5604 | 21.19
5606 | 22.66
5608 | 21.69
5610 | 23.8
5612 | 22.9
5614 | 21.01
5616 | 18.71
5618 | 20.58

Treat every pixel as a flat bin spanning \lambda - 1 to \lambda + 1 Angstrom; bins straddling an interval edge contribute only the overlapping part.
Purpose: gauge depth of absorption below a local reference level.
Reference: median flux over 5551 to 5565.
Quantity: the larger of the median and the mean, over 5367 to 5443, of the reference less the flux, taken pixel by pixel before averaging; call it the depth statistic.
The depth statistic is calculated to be 2.0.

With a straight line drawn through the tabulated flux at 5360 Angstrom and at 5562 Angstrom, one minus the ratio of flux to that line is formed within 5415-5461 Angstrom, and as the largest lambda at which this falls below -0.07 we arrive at 5458 Angstrom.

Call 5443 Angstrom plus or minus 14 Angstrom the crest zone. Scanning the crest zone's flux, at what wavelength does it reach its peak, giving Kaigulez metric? 5442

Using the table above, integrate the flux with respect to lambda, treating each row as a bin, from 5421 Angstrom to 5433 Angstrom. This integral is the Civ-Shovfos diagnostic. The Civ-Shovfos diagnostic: 256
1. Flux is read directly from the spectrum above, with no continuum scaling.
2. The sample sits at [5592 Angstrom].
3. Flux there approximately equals 21.62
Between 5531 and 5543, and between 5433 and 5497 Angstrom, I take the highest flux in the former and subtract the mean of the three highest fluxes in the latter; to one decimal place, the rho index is 1.0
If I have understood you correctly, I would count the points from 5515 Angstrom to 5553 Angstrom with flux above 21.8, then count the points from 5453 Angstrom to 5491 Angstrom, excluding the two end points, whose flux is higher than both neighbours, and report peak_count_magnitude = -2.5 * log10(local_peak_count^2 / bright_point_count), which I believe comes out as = -1.11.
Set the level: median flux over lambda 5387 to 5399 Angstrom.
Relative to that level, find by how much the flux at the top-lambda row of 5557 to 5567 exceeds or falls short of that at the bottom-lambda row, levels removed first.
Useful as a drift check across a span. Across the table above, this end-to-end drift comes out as -1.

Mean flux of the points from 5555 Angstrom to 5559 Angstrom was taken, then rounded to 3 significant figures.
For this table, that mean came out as 22.4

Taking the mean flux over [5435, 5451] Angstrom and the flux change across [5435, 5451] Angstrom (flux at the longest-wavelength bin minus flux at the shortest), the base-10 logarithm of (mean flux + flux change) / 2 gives 1.04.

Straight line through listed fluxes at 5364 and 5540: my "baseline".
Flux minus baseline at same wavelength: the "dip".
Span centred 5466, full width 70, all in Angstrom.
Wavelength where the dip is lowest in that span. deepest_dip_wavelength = 5456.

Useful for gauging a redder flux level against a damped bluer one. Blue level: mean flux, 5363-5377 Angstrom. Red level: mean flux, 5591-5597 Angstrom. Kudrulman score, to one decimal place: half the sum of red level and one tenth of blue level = 11.5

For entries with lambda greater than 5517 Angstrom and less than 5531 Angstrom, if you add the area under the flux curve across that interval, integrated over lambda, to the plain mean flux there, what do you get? 332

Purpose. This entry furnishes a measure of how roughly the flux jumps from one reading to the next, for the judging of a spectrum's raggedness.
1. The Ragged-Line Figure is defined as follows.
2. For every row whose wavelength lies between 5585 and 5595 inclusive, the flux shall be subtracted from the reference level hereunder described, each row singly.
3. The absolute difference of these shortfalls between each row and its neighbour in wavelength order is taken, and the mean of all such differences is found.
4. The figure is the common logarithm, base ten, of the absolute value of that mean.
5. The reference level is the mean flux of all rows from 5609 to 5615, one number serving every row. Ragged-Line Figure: 0.5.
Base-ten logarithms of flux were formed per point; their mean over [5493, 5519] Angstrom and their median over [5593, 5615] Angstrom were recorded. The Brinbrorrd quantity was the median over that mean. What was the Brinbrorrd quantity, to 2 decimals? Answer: 1.01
